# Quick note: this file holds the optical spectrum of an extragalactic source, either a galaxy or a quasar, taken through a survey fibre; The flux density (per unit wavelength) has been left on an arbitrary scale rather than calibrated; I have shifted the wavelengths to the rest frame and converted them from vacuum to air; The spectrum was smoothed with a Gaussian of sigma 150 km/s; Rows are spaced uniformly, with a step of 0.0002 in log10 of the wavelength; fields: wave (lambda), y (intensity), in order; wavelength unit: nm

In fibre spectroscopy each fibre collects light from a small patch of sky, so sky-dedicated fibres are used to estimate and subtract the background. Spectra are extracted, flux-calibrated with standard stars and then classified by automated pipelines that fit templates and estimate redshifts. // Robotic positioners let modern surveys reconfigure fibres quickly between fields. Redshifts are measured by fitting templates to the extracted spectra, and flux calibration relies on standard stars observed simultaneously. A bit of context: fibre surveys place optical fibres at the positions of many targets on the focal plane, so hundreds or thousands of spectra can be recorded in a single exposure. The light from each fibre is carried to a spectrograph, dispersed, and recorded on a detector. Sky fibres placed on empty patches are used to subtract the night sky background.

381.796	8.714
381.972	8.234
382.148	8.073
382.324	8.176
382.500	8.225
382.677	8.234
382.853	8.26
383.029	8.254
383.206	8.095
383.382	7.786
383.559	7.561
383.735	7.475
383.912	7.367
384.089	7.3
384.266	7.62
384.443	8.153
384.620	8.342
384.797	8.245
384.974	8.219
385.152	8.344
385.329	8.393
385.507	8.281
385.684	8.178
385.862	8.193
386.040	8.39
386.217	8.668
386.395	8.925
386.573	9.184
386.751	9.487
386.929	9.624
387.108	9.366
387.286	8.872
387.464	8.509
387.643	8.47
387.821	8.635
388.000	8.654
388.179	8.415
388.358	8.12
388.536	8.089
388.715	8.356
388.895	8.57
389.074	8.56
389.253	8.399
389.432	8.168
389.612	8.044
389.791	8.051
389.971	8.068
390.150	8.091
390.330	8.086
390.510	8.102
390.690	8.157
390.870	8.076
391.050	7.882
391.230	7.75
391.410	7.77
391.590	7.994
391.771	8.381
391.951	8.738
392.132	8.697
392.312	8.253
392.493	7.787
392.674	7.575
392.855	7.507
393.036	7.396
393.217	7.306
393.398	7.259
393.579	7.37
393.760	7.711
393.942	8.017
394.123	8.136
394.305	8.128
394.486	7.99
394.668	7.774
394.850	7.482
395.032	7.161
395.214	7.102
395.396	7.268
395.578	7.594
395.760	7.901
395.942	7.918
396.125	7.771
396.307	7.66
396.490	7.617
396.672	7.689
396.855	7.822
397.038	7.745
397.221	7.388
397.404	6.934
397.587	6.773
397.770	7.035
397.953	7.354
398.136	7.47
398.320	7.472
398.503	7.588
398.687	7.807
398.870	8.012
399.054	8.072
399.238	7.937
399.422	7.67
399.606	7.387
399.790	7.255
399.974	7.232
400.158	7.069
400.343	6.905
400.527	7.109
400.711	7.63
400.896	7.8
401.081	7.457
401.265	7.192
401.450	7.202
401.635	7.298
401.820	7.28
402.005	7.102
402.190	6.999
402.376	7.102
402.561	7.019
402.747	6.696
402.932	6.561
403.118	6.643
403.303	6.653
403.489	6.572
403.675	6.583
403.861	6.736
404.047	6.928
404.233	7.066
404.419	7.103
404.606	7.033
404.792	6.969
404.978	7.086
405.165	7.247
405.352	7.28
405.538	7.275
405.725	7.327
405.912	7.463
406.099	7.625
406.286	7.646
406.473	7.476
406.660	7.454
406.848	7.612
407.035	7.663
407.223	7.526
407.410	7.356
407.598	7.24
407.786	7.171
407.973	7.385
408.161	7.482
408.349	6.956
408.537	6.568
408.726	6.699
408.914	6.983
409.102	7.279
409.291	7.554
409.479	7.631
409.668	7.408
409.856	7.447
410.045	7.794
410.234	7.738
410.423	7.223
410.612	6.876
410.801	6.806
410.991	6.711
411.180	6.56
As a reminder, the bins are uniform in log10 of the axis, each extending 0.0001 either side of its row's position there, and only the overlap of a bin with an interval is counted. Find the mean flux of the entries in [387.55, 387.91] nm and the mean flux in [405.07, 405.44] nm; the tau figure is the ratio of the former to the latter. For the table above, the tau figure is 1.18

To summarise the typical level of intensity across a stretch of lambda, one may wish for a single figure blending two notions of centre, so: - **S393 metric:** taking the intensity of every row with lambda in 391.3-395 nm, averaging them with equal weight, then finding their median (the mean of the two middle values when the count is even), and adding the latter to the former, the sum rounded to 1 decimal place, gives 15.6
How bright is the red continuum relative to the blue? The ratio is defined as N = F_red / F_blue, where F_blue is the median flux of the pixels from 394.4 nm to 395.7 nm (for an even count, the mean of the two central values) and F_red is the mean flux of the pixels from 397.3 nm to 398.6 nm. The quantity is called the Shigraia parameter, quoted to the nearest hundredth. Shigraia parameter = 0.97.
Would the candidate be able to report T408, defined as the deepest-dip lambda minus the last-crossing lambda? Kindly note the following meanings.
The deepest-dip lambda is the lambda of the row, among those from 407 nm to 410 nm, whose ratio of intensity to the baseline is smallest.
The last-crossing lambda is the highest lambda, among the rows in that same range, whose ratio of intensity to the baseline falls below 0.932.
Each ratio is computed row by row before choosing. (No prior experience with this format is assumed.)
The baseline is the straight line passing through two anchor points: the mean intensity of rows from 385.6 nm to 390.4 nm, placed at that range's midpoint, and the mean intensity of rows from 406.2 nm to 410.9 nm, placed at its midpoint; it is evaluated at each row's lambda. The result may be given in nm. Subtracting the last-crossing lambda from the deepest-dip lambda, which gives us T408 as -0.19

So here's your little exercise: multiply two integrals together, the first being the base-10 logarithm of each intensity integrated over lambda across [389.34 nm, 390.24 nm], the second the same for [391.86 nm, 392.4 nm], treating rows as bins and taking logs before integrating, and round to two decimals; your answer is 0.41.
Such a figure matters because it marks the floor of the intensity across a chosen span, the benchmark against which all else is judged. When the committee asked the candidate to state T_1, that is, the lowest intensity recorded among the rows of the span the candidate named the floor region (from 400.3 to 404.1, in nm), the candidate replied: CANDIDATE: 6.561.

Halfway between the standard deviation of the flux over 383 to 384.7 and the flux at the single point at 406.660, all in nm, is 3.9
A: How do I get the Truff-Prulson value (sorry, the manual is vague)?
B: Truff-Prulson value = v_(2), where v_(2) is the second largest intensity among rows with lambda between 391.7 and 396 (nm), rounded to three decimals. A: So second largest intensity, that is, 8.697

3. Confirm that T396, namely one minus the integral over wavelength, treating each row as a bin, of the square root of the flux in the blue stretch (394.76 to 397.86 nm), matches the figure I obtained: -7.47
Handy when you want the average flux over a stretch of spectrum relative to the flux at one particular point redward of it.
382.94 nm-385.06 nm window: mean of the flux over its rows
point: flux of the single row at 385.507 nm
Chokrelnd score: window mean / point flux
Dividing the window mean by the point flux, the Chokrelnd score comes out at 0.95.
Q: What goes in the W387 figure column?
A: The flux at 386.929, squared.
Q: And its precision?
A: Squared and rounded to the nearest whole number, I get 93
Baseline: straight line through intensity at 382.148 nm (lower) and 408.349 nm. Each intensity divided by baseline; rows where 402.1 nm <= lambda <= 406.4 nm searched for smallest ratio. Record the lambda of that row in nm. 402.932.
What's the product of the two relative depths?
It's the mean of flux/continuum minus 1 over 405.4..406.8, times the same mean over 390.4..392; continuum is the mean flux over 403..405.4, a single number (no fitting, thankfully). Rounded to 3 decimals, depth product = 0.014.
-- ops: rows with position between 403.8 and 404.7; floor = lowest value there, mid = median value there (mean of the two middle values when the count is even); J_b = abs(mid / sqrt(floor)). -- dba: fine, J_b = 2.71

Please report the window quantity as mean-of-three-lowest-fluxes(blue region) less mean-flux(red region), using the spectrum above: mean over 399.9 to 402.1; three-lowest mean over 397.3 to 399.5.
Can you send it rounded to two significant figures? -0.36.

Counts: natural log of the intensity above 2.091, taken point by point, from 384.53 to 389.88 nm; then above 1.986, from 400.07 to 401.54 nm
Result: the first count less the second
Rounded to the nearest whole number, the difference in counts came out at 24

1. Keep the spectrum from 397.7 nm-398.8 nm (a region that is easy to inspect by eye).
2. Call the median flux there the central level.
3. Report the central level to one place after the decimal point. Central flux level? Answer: 7.5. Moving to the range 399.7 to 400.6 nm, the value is 7.1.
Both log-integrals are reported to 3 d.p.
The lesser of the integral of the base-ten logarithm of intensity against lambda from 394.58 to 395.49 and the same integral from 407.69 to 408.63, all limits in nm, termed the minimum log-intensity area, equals 0.788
